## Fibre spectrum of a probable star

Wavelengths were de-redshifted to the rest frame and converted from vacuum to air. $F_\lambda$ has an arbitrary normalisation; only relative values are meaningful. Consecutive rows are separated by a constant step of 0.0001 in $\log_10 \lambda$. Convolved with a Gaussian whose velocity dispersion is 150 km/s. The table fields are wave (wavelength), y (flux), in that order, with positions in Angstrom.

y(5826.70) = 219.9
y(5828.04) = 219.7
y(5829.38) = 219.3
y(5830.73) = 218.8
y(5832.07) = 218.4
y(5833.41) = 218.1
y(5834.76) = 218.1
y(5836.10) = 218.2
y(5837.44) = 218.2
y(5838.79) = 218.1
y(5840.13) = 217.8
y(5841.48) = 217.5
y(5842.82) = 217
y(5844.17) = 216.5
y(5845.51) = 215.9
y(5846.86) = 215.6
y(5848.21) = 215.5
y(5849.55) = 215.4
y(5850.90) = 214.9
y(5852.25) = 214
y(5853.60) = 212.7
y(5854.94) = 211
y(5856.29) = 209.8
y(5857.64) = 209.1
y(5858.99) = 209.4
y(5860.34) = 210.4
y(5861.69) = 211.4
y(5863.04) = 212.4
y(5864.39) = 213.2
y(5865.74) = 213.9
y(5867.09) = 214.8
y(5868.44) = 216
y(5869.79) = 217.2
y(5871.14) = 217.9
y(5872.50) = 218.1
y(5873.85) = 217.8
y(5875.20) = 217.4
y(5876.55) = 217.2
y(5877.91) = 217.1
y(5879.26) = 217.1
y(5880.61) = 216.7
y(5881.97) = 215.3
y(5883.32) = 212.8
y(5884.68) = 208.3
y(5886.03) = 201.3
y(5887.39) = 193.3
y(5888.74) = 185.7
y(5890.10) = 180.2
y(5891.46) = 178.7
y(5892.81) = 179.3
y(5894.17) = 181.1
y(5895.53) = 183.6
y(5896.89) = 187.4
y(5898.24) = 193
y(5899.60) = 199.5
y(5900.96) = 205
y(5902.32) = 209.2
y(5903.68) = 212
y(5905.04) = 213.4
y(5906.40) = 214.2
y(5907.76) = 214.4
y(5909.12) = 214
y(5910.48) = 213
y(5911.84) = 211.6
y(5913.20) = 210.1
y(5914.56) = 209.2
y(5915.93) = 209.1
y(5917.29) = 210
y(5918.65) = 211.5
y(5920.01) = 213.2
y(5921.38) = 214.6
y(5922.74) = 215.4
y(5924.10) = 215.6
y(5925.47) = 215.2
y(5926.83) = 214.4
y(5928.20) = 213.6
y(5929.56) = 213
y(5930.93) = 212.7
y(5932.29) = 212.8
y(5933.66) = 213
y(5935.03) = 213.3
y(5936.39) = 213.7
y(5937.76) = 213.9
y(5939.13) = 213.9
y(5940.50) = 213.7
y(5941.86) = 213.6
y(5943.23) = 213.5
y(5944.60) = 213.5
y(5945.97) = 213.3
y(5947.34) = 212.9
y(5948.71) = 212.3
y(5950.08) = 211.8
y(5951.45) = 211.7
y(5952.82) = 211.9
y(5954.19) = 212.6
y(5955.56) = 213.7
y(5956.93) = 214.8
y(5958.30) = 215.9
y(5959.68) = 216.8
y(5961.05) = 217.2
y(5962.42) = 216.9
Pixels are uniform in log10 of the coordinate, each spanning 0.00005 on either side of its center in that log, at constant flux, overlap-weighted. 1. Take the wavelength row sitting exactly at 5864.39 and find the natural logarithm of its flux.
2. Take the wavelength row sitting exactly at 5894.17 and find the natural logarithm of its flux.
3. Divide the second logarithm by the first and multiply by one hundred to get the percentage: 97.0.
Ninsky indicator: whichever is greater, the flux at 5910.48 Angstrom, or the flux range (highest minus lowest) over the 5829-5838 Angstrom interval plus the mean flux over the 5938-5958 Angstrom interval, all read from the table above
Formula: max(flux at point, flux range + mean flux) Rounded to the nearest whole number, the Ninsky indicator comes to 214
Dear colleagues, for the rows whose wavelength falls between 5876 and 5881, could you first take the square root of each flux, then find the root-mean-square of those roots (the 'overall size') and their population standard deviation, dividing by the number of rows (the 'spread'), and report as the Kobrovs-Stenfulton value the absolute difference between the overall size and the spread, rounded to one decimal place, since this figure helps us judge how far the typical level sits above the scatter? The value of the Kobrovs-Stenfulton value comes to 14.7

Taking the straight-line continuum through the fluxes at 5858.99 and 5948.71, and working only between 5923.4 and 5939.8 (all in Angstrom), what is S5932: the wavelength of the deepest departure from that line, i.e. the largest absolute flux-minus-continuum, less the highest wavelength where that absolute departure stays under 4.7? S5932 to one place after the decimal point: -15.0 Angstrom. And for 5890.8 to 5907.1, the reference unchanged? -14.9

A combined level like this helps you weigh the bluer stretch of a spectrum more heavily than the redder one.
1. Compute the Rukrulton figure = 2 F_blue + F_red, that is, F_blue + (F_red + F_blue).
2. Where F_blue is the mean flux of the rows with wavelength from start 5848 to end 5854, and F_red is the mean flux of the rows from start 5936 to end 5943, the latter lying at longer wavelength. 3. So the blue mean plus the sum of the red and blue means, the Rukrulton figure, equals 643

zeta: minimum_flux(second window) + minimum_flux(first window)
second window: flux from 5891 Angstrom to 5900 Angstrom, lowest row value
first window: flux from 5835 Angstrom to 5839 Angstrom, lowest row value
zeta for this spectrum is 397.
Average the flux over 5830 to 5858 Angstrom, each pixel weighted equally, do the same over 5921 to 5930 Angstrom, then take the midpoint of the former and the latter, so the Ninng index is 215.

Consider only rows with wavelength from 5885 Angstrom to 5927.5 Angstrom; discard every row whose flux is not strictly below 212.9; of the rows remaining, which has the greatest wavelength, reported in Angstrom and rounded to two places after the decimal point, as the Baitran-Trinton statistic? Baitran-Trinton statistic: 5918.65 Angstrom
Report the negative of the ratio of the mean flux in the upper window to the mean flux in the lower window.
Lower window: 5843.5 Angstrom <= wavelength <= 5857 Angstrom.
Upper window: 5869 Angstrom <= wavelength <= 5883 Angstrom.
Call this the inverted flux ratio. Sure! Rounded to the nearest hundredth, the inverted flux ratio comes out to -1.01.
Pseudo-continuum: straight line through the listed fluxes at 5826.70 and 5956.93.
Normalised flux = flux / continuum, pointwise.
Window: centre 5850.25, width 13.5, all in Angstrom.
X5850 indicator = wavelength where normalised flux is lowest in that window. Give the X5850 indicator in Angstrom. 5856.29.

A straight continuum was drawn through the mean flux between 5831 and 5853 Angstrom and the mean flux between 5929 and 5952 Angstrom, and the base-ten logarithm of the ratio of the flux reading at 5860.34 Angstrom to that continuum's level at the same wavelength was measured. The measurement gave -0.012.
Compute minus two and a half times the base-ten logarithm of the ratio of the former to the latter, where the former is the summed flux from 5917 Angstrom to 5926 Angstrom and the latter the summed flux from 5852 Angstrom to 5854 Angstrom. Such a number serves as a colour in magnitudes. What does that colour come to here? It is -1.36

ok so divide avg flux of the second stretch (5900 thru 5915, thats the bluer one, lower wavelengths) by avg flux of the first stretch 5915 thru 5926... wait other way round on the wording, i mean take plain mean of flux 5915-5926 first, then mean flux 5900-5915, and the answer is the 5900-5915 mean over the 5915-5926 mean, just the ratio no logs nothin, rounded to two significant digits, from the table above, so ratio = 0.99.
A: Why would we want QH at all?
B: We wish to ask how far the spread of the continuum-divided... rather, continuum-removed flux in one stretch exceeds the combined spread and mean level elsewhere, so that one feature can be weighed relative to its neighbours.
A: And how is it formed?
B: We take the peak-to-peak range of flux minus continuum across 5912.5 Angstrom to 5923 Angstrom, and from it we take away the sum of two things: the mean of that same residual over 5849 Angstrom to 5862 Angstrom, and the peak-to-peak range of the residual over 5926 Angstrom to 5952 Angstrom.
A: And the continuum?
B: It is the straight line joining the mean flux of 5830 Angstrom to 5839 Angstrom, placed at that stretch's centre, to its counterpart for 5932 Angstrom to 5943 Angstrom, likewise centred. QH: 10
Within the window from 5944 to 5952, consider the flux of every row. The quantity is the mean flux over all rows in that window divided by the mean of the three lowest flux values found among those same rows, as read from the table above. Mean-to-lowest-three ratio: 1.003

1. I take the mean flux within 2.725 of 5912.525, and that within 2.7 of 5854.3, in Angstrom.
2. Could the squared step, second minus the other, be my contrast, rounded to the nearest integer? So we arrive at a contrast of 1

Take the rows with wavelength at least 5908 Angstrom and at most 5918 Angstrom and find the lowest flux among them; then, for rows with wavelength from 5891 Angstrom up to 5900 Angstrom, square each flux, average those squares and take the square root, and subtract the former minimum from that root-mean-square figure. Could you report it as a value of -23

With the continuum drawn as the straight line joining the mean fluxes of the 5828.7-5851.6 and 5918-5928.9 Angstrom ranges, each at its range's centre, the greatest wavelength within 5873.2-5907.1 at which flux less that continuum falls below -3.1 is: 5902.32 Angstrom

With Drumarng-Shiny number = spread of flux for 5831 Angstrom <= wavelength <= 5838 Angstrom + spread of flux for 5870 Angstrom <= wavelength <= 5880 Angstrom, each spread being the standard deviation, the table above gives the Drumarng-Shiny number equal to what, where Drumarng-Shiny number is 0.5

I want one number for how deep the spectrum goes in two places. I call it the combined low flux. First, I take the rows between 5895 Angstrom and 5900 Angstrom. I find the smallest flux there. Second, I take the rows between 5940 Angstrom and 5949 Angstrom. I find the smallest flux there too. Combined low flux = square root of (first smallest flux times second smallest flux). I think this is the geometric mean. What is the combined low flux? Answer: 197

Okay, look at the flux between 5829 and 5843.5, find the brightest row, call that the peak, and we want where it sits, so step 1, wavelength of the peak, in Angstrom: 5829.38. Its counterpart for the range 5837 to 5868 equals 5837.44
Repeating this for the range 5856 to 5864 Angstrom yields 5863.04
